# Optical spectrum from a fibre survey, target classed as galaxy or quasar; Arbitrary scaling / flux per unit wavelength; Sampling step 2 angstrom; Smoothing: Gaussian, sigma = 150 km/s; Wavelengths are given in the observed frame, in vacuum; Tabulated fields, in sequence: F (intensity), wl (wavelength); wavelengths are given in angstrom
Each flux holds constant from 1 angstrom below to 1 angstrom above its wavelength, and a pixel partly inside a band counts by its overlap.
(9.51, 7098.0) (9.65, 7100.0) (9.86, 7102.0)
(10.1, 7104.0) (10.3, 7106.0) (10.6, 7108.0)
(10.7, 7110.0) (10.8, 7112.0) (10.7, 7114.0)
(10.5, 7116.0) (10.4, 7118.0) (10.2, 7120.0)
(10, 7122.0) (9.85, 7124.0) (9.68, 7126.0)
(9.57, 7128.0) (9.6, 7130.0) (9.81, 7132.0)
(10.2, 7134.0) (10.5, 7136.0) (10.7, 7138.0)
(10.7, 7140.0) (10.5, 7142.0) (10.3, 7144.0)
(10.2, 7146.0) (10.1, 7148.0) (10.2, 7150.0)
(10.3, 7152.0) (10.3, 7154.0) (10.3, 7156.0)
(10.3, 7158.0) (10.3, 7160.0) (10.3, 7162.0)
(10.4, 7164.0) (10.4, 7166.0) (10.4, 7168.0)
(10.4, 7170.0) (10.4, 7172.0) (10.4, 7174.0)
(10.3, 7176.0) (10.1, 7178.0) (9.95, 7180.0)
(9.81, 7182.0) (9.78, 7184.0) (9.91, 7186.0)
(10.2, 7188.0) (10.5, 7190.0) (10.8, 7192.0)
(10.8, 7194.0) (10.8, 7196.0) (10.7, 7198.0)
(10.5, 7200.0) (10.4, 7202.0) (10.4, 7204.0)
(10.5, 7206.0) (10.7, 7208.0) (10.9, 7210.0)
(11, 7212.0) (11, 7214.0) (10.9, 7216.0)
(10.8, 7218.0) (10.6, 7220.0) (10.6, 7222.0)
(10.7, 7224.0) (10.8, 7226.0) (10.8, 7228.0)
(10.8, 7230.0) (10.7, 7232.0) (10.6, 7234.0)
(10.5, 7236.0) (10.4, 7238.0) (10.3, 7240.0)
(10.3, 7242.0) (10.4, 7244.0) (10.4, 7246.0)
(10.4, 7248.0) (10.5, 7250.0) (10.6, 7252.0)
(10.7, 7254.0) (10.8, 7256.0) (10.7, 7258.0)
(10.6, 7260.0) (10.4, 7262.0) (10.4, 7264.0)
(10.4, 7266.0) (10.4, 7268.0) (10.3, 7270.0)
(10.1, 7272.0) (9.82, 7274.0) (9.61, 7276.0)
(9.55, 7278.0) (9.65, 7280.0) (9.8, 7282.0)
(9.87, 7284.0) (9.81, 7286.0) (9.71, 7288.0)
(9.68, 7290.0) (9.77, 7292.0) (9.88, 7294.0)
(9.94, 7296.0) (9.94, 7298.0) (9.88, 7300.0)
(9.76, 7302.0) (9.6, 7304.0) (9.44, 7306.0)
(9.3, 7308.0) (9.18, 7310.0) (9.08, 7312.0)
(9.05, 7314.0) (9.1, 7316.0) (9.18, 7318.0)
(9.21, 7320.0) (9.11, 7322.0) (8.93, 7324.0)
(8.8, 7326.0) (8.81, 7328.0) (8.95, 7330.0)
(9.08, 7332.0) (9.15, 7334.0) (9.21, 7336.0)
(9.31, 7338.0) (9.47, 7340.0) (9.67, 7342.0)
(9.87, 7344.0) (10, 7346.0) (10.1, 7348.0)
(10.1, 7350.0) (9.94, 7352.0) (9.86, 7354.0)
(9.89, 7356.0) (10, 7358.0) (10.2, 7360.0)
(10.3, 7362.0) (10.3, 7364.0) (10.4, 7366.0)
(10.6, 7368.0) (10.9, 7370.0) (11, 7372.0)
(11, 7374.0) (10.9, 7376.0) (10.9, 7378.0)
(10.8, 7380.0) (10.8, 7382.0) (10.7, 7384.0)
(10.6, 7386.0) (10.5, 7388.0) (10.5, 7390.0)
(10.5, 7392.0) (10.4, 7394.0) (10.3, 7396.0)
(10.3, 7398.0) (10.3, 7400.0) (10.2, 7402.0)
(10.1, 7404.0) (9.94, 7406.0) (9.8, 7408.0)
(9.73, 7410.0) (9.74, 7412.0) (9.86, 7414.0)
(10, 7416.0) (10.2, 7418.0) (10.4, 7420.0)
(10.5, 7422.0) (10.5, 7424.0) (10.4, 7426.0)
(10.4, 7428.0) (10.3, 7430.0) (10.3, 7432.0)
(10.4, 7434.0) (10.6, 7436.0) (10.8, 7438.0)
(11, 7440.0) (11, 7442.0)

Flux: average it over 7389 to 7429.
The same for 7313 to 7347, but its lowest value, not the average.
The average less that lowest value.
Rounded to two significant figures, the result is 1.4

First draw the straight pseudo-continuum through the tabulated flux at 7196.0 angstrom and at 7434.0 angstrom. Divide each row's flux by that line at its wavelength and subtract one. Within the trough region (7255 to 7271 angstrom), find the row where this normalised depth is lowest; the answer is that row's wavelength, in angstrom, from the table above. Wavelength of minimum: 7270.0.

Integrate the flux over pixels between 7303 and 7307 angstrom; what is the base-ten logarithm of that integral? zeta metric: 1.58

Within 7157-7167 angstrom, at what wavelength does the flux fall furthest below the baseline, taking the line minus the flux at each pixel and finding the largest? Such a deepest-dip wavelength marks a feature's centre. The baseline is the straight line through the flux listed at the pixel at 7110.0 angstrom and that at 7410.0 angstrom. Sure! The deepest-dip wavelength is 7158.0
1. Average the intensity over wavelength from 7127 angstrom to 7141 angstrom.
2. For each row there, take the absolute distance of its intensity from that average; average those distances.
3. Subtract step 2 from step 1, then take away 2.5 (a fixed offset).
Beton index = 7.2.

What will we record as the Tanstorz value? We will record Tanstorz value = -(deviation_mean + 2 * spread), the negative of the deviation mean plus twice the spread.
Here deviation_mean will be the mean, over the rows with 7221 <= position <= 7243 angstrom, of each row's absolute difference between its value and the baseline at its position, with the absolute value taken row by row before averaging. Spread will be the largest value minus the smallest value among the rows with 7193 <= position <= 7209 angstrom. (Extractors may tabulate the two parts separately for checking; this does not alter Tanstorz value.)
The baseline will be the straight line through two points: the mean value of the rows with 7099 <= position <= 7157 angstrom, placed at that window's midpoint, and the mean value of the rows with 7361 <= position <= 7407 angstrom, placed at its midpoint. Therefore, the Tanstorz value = -1.1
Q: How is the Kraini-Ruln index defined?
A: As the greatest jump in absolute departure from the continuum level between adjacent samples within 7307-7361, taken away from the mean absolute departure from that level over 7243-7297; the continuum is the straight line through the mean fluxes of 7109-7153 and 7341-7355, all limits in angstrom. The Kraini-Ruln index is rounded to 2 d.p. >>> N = 0.14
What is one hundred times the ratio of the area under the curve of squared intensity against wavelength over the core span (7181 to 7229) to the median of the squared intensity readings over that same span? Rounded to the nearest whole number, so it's 4697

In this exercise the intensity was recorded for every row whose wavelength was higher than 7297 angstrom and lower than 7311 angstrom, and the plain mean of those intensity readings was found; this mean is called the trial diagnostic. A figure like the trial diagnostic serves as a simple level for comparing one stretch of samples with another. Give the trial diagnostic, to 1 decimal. 9.6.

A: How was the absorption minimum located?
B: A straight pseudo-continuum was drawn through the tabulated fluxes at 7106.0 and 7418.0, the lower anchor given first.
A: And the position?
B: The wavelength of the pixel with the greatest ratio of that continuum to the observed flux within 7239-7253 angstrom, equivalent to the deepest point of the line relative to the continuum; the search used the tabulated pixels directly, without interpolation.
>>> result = 7240.0 angstrom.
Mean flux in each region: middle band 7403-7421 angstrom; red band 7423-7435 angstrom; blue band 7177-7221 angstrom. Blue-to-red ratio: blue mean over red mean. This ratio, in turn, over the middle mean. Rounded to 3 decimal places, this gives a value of 0.101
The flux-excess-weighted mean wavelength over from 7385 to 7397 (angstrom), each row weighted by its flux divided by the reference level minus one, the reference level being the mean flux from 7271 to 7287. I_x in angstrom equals 7390.6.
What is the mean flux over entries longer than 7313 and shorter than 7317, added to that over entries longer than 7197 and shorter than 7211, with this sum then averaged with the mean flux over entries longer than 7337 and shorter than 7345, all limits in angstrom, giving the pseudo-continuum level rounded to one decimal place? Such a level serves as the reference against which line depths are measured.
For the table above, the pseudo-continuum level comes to 14.6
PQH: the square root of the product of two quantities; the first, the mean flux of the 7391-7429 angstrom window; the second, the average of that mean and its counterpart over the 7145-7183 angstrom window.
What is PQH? 10.2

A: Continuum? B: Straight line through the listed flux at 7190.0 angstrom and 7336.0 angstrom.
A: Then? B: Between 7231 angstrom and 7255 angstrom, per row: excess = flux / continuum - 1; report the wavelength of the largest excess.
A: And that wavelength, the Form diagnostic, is 7254.0 angstrom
